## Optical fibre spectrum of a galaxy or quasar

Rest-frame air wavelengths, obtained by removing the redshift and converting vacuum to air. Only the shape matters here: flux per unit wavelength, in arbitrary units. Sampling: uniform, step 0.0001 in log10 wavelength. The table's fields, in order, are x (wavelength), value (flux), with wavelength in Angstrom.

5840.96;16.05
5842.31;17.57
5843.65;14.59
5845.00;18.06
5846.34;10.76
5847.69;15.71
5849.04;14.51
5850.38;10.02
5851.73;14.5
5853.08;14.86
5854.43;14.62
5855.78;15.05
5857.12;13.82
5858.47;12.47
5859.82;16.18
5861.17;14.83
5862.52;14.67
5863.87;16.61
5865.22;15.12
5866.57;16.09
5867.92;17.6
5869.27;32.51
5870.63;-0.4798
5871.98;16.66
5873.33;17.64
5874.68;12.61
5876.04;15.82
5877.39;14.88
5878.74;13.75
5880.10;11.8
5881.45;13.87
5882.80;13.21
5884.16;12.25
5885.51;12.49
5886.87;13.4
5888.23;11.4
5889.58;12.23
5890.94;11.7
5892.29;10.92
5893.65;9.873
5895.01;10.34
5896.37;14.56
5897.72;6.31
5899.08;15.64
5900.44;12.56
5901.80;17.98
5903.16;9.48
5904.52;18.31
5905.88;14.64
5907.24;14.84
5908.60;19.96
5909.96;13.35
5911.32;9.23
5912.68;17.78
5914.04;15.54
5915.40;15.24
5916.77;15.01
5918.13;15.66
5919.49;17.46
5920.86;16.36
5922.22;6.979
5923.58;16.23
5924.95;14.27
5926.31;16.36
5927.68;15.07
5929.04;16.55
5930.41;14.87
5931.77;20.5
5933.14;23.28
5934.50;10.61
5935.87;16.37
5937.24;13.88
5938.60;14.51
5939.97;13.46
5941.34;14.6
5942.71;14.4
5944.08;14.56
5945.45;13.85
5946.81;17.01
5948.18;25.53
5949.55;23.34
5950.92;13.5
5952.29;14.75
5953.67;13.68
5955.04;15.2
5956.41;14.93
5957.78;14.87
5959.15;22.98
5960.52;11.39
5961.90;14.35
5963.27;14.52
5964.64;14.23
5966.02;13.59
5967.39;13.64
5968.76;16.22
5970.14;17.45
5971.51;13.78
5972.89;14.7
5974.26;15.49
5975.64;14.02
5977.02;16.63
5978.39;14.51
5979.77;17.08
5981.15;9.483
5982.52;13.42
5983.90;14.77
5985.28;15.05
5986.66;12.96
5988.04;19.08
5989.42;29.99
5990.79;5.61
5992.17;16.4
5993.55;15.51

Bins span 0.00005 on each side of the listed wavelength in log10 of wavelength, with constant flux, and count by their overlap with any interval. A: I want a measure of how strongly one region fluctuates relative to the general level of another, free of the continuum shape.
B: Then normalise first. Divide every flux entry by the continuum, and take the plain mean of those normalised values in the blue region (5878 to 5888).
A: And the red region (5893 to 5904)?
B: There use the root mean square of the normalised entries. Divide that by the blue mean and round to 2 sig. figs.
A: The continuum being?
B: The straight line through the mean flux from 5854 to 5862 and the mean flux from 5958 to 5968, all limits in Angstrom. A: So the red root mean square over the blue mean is 0.97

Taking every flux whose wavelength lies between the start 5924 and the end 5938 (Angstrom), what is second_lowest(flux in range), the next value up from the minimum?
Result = 13.88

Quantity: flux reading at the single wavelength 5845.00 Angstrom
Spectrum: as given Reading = 18.06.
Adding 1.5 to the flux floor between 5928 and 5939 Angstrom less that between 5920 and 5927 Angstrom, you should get 5.1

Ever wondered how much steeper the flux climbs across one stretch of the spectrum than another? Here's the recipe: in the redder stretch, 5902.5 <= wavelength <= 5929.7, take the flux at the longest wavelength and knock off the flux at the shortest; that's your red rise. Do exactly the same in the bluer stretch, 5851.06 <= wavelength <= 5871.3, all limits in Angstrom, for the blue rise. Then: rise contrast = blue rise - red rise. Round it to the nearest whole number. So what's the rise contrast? -22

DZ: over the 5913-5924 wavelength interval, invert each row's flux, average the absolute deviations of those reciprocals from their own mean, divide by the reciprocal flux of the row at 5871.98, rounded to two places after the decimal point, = 0.29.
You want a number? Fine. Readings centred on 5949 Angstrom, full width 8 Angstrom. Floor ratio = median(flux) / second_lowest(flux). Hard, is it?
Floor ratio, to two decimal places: 1.15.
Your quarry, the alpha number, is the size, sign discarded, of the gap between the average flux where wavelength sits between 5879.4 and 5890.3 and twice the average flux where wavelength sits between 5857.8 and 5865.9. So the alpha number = 17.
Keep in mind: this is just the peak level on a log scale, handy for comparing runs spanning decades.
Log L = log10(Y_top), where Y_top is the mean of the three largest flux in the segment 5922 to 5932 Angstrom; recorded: 1.25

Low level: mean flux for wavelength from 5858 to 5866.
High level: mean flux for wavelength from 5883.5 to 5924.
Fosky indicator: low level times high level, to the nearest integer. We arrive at 204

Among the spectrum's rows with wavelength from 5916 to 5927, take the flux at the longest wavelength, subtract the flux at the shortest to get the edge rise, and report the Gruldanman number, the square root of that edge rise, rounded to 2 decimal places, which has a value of 1.16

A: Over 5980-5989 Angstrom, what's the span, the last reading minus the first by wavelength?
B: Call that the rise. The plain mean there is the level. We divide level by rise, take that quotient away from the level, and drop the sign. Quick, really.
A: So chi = 13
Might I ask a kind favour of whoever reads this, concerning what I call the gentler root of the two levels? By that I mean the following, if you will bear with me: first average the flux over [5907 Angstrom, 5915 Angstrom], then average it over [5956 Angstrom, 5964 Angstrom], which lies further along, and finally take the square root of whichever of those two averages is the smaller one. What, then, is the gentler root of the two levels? 3.89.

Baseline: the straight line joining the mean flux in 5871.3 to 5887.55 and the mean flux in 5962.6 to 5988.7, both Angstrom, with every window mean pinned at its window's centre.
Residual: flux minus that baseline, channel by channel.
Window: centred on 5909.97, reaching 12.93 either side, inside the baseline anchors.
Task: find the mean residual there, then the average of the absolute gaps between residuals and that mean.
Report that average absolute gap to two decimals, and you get 2.94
